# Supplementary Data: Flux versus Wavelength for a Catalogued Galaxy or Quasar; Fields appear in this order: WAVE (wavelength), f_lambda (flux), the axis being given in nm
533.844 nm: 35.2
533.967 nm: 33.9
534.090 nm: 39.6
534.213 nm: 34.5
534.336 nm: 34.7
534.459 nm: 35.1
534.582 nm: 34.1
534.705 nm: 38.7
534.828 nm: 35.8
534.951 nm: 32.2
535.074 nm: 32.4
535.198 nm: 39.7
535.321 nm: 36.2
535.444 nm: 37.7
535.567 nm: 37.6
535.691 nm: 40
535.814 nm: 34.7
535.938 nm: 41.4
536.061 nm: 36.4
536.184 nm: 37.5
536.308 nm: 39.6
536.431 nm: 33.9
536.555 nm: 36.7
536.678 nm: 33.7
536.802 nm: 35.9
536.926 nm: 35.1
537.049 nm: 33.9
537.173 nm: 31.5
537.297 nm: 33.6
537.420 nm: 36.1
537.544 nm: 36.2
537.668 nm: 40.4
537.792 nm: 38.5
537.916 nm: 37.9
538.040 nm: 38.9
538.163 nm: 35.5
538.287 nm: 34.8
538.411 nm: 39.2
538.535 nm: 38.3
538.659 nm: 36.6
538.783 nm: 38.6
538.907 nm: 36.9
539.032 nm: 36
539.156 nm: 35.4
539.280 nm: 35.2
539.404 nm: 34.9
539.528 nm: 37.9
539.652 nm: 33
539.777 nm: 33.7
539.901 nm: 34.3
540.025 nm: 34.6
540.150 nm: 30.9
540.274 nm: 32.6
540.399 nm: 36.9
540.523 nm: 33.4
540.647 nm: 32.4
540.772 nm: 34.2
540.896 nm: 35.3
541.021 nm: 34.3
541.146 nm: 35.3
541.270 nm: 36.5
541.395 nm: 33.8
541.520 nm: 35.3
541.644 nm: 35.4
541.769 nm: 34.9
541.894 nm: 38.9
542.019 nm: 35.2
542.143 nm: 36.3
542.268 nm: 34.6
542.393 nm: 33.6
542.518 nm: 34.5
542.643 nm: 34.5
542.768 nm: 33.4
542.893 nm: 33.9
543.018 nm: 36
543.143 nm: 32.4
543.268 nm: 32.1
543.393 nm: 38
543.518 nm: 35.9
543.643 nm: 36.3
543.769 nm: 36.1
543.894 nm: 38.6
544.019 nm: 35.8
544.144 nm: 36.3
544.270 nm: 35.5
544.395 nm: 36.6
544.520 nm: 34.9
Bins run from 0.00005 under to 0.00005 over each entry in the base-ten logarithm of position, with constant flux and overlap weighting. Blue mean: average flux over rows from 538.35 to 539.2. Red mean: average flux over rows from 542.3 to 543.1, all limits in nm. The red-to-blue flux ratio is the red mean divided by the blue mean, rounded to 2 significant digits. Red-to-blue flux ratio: 0.92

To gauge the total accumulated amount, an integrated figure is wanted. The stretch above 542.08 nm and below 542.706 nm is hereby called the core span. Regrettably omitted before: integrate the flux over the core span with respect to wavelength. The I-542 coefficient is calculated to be 22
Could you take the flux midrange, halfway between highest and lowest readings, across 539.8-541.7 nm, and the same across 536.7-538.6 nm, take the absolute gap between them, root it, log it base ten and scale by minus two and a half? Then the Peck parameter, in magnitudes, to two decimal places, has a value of -0.39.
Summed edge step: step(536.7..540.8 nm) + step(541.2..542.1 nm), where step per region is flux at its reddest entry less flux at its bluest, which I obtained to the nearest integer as -3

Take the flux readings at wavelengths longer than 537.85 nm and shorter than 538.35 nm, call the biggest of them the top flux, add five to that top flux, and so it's 43.9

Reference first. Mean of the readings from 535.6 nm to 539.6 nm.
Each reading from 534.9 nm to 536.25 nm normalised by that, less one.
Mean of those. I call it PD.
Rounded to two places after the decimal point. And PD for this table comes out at 0.01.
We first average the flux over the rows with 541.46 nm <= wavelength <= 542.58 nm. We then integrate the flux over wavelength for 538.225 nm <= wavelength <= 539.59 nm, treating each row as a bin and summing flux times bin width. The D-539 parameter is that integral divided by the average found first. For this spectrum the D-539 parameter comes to 1.4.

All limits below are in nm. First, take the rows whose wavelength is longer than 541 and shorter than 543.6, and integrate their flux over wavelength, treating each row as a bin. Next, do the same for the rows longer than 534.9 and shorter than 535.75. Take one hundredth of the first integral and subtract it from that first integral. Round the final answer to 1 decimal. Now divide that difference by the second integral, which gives 2.9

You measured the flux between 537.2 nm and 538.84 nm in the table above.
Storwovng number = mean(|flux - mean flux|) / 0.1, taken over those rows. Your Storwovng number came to 17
